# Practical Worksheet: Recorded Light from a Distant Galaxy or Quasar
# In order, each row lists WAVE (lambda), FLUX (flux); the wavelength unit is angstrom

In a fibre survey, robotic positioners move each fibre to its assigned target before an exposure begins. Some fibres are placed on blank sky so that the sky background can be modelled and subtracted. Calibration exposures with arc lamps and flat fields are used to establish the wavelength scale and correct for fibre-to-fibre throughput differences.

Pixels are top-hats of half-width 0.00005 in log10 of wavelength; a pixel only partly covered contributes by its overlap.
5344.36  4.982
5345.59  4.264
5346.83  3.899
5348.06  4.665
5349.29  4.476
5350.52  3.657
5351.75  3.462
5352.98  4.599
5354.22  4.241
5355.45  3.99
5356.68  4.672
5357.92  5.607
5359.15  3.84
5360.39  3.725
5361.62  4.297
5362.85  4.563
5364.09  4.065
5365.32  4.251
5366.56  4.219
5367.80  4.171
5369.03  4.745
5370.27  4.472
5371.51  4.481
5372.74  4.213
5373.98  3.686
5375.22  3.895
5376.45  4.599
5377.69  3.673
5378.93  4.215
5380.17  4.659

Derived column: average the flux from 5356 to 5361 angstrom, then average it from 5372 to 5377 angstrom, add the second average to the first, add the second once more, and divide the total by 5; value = 2.53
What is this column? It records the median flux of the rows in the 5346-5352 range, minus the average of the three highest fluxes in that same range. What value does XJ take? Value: -0.45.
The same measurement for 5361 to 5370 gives -0.28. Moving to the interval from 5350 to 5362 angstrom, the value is -0.84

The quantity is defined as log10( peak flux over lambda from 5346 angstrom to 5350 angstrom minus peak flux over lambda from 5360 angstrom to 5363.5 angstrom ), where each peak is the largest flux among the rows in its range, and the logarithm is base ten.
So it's -1.0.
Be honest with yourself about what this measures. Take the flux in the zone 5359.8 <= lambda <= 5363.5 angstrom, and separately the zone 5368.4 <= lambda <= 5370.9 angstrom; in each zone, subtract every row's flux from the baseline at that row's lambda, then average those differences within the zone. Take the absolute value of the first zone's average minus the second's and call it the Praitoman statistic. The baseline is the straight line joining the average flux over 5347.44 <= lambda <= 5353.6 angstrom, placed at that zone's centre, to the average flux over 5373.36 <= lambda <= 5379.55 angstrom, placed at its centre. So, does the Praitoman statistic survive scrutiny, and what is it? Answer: 0.46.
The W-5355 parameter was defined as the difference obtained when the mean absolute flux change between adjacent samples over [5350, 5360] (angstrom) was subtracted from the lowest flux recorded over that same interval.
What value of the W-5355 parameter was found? 2.70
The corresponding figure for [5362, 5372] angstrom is 3.83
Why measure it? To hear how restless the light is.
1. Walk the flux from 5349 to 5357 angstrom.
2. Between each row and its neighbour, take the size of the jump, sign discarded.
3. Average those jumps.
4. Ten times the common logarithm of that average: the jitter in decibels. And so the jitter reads -2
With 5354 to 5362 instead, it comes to -1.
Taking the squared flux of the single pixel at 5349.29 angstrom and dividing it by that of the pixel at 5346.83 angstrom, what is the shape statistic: 1.32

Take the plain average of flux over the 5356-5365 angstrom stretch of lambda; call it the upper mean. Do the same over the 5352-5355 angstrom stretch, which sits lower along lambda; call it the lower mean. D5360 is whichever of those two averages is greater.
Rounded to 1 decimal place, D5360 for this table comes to 4.4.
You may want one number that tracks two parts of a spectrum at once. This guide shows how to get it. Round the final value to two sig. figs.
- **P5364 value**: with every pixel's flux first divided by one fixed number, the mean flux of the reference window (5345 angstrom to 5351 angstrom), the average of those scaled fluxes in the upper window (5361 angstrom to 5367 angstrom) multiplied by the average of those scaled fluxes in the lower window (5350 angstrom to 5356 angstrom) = 0.97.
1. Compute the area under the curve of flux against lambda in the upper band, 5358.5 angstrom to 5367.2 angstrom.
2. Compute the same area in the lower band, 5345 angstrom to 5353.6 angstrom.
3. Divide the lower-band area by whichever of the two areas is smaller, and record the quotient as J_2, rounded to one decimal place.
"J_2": 1.0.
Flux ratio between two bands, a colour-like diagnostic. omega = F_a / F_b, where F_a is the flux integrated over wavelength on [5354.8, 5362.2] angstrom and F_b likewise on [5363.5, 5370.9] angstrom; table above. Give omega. 1.01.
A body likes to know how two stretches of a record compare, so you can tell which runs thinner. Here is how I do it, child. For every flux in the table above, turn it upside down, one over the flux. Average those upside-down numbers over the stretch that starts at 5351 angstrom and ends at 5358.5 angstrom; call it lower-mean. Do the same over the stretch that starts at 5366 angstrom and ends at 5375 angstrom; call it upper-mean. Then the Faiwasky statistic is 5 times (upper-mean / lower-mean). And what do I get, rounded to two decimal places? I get 5.08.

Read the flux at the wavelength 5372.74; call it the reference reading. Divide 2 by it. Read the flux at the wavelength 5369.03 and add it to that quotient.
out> 5.22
